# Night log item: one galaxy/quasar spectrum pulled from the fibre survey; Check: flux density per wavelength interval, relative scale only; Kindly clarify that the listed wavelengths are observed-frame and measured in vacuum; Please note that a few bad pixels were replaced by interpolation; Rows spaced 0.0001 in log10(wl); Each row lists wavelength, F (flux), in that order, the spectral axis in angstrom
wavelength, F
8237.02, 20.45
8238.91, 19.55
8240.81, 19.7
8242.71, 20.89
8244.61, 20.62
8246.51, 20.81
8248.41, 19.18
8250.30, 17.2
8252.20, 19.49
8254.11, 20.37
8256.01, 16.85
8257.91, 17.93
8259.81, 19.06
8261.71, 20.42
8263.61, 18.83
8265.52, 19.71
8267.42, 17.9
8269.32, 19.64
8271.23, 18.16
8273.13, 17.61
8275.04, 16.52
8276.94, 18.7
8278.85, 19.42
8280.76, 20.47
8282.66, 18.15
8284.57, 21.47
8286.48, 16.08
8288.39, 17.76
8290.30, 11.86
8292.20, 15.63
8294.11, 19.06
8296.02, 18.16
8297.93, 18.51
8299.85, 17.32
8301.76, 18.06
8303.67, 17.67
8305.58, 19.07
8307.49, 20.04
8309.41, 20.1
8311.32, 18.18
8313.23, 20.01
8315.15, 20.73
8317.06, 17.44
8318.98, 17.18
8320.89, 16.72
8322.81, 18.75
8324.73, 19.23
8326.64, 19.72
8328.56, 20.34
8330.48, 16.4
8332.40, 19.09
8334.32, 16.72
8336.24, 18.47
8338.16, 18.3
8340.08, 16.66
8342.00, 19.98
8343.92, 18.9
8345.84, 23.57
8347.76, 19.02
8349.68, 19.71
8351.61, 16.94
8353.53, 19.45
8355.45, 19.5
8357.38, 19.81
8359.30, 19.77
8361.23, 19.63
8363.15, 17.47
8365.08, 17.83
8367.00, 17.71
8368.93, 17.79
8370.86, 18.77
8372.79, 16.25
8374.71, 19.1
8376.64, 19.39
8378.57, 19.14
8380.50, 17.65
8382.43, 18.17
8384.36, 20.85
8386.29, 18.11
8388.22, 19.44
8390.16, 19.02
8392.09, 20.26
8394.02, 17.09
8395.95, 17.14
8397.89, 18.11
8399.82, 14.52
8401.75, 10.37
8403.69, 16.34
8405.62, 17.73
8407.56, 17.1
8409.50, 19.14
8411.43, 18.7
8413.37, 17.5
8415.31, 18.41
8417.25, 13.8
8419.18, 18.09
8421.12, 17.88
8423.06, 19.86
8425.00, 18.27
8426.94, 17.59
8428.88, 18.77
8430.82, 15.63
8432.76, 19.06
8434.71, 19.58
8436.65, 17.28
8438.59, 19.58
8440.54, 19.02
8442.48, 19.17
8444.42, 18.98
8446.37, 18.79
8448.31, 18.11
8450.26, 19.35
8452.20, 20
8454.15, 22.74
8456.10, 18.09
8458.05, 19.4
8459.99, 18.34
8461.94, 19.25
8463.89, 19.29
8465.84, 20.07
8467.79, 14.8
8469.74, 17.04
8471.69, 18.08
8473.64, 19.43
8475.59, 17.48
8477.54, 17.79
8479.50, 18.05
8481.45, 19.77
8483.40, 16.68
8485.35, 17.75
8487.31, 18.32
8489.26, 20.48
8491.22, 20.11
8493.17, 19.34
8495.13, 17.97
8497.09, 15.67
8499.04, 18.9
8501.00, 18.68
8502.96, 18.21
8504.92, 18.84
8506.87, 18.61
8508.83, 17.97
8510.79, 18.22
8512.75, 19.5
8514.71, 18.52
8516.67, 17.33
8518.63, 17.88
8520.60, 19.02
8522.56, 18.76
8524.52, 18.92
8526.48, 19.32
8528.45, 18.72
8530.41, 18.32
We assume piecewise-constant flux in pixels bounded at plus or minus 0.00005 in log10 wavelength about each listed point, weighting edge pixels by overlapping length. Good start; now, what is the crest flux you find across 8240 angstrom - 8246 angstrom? 20.89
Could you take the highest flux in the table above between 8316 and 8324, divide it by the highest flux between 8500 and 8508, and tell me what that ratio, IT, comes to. 1.00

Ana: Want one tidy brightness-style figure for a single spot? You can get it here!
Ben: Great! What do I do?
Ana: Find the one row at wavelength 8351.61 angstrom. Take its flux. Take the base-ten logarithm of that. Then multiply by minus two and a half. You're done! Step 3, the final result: -3.07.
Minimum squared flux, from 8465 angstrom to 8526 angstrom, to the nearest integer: 219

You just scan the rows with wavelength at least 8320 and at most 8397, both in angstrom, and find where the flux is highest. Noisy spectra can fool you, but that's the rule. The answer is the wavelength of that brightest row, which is 8345.84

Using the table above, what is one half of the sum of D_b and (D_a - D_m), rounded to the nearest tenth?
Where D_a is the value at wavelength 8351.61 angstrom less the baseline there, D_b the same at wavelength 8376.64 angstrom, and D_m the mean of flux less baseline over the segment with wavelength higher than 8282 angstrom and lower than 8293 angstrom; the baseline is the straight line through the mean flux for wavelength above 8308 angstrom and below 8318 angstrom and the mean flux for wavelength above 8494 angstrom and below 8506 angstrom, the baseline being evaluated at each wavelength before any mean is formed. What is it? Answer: 0.5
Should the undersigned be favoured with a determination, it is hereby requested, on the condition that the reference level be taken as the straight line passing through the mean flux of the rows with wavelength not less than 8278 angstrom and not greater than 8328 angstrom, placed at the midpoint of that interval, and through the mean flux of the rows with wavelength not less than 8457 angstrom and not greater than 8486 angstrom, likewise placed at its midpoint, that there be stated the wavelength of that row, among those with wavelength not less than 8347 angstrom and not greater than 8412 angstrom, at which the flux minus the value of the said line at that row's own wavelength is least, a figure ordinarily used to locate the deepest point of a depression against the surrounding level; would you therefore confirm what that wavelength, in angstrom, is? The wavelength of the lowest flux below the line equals 8401.75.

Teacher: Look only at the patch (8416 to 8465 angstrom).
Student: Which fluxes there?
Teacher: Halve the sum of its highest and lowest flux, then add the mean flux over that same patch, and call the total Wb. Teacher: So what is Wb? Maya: 36.9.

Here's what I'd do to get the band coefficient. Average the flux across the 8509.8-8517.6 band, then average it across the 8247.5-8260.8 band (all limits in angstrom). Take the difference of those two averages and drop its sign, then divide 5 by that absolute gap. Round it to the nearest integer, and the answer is 26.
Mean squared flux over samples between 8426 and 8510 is 346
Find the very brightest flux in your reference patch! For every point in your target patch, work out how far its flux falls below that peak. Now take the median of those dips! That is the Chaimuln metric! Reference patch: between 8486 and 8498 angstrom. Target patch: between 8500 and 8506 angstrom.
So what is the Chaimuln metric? 1.8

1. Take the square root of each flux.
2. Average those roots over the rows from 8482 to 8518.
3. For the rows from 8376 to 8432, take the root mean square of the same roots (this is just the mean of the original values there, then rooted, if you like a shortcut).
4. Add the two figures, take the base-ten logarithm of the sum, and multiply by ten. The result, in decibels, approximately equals 9.29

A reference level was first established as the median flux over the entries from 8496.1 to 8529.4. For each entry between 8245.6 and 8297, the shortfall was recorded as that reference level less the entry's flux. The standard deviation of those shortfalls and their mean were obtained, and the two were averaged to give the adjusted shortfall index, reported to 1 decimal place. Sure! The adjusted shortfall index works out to 1.1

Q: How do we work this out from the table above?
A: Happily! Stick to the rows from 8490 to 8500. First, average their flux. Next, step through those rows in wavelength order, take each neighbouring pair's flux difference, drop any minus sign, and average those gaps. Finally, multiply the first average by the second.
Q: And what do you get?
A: 35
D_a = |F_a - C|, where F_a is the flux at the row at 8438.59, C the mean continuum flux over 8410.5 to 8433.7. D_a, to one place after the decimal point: 1.8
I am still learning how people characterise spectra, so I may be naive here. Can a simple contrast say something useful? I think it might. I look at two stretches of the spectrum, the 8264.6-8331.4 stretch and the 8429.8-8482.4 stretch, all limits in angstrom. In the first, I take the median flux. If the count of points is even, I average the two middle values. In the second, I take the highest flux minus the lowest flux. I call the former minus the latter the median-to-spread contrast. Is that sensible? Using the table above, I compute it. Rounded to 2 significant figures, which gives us 10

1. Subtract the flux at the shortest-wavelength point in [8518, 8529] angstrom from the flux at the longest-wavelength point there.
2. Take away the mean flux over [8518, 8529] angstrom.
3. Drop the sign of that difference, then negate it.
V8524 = -17.9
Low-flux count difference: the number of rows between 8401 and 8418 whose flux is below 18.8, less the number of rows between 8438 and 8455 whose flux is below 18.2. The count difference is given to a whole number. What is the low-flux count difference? 7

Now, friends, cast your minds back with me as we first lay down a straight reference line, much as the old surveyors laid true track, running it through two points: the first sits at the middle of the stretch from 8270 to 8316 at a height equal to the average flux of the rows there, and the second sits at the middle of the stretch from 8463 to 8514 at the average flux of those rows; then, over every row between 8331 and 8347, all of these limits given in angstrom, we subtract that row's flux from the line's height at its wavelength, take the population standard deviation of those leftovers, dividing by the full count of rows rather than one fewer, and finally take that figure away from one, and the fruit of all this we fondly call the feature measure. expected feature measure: -1.0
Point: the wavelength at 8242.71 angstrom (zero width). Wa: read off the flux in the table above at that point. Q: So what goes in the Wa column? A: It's 20.89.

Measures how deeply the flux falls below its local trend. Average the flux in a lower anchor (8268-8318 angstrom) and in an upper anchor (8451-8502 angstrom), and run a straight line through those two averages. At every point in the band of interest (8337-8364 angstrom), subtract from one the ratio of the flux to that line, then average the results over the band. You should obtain -0.04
